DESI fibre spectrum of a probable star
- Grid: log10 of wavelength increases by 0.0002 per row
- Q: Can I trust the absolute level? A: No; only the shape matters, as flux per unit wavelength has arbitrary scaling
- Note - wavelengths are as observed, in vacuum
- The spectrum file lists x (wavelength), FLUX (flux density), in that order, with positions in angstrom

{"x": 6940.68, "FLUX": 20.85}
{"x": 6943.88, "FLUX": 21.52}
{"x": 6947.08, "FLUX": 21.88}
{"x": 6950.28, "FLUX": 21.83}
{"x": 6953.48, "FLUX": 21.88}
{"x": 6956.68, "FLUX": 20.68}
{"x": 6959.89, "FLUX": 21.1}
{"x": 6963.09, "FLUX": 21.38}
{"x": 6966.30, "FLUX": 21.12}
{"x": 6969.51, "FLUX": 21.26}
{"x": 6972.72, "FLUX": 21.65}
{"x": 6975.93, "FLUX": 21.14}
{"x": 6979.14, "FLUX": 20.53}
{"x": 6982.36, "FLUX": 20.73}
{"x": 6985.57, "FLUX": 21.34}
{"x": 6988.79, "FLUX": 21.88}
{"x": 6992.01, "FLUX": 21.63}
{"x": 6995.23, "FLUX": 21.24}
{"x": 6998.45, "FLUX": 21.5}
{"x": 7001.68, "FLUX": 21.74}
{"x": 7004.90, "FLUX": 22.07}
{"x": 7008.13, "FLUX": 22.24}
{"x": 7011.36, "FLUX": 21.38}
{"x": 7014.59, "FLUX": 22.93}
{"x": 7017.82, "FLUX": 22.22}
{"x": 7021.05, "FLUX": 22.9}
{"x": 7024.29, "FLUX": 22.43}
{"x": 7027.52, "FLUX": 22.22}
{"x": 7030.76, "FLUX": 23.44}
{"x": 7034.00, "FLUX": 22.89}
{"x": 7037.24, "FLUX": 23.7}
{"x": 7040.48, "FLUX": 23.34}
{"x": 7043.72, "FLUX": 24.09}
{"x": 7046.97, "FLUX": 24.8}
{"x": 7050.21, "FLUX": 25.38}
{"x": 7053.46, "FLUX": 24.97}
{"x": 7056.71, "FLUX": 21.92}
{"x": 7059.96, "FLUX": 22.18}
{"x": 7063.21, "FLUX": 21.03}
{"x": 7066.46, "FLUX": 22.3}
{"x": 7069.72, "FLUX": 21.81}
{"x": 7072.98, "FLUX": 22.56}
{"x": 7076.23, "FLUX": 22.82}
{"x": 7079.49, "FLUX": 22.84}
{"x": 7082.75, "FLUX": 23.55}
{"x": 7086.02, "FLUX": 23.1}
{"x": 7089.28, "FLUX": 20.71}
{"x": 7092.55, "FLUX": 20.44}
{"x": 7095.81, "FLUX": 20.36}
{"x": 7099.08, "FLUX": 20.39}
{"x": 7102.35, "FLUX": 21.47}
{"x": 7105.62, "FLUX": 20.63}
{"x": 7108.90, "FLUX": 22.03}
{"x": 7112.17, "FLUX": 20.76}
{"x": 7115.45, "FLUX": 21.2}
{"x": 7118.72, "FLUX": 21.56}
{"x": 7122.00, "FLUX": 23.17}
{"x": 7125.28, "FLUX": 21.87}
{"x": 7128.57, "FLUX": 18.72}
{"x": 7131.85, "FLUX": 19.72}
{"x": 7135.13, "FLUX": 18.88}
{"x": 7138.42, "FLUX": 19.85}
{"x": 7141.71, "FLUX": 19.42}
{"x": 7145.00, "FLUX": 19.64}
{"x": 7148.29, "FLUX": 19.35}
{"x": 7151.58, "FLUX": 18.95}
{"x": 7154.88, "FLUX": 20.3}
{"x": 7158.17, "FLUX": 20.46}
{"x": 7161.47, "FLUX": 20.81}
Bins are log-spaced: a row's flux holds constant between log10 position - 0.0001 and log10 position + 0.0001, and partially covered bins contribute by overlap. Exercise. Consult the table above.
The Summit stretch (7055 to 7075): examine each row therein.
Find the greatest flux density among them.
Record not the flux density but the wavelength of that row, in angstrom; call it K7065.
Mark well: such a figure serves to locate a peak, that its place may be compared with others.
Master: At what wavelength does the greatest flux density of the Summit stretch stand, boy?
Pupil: 7072.98 angstrom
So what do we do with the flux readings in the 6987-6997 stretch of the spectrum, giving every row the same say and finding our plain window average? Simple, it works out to 21.6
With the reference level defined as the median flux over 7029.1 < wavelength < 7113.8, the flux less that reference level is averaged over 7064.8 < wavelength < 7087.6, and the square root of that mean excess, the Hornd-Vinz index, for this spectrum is 0.5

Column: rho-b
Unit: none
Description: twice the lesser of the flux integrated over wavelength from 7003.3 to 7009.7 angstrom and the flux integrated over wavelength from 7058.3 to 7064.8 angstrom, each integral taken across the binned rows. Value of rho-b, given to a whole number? 281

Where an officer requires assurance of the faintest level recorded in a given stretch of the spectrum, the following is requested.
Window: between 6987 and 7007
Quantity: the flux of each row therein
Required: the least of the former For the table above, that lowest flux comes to 21.24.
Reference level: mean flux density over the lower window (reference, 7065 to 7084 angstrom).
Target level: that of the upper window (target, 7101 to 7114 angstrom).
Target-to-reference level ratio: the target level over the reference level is 0.94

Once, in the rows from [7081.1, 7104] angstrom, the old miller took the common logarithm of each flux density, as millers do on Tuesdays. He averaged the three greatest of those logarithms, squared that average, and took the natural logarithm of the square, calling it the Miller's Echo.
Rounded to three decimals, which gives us 0.609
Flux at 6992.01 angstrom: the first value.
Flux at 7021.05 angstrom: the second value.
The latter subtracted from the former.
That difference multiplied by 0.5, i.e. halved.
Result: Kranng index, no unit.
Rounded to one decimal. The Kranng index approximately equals -0.6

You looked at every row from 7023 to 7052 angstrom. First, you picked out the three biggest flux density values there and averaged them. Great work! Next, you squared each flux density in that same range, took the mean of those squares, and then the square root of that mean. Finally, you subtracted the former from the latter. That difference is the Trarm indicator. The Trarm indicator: -1.1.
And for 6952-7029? -1.1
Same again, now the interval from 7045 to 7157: -3.5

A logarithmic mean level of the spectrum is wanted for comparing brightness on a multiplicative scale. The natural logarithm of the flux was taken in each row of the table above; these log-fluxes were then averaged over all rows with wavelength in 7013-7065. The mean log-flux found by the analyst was 3.14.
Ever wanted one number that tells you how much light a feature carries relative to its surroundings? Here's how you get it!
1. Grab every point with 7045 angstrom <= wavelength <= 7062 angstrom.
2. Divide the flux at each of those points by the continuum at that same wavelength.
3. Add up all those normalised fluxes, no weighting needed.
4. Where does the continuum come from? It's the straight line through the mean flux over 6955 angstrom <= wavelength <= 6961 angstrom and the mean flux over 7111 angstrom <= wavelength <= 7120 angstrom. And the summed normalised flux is 5.7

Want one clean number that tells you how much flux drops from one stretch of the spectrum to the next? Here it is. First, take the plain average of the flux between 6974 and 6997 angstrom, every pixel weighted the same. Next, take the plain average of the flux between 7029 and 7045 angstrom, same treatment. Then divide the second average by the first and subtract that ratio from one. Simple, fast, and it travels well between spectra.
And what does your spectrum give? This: -0.11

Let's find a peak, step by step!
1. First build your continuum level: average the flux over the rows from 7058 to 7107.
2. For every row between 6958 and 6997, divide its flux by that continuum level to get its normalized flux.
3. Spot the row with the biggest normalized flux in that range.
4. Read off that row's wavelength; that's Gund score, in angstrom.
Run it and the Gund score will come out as 6988.79 angstrom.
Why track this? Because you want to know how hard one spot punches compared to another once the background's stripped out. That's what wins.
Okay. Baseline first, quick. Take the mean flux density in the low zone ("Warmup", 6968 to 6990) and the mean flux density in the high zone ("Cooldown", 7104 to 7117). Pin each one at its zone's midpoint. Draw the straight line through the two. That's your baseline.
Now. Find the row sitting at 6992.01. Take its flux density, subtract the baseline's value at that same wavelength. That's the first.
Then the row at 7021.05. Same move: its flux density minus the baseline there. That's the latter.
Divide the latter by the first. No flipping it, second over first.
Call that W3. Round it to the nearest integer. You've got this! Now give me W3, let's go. 4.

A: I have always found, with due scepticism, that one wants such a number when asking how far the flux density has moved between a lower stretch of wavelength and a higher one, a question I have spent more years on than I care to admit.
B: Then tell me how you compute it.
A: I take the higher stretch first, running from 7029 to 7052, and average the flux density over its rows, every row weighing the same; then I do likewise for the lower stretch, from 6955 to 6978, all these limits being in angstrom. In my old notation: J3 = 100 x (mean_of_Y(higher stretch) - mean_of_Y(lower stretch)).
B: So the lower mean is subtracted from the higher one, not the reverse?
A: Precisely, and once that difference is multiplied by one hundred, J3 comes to 276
